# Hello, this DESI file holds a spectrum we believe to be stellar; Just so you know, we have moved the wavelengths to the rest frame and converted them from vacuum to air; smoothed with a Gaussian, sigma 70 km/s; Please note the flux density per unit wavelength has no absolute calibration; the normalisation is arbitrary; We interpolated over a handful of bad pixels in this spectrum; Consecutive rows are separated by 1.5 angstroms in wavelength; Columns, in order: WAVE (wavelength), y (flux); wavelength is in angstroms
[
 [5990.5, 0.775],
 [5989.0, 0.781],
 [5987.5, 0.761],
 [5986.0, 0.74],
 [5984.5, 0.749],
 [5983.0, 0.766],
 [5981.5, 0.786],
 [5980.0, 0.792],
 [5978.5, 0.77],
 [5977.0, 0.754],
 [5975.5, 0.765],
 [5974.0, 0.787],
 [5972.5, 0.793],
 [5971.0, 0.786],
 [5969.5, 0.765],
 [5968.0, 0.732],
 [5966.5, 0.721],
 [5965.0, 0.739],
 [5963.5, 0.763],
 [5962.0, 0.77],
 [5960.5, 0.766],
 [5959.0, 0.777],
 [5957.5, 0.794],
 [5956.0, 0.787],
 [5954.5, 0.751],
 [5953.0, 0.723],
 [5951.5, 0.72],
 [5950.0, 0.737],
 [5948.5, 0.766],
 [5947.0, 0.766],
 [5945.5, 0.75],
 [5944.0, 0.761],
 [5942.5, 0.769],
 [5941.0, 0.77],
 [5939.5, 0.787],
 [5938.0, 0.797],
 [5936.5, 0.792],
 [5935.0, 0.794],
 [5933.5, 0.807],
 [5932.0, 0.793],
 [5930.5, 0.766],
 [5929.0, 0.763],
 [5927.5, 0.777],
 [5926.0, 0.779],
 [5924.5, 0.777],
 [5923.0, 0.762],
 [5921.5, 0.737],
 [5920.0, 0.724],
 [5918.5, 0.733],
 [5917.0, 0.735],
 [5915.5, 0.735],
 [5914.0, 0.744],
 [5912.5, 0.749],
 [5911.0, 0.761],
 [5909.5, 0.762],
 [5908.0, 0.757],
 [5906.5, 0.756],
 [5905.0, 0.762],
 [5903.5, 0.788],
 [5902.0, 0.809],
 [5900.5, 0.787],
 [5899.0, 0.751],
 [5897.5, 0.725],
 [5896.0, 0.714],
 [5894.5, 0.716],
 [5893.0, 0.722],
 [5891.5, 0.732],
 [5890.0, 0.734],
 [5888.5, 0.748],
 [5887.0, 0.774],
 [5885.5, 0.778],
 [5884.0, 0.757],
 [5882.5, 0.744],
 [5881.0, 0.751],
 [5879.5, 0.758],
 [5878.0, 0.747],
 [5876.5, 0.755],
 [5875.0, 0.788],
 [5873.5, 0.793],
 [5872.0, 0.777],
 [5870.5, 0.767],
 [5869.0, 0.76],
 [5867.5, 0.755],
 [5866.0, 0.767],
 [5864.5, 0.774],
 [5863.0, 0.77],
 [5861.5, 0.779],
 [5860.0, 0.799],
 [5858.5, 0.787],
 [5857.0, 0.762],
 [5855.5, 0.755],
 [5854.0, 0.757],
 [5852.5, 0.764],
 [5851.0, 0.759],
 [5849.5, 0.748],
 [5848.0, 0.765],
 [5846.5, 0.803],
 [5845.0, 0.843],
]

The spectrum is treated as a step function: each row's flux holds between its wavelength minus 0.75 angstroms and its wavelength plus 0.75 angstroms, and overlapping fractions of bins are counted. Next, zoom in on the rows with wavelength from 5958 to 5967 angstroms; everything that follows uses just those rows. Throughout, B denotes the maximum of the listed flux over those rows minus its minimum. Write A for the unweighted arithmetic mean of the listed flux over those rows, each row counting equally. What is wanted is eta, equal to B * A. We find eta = 0.0423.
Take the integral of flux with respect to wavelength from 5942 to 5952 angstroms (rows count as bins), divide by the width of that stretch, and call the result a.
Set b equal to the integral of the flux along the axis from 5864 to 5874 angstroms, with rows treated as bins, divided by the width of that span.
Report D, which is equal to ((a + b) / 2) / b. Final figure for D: 0.99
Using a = 0.753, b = 0.770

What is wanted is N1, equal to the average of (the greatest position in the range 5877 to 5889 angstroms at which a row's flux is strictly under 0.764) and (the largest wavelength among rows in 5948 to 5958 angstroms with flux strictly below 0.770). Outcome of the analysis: 5921.5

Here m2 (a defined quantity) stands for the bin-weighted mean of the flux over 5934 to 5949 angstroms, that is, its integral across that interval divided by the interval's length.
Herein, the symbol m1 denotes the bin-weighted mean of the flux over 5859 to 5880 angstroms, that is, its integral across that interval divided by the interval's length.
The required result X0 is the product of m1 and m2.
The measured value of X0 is 0.598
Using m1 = 0.771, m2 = 0.776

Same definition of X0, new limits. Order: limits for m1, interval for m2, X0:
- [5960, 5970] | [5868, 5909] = 0.568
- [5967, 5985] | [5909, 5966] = 0.587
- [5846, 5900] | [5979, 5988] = 0.582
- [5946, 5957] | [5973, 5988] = 0.576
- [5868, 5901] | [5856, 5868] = 0.583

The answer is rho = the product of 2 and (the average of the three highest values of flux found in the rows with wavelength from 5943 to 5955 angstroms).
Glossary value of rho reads 1.53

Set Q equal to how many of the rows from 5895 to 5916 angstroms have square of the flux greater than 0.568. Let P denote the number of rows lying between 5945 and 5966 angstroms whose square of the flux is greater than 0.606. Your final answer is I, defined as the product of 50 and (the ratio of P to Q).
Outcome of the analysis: 12.5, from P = 2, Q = 8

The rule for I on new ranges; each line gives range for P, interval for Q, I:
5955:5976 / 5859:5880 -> 19.2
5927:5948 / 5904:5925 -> 42.9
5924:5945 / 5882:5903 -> 70.0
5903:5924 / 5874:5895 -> 8.3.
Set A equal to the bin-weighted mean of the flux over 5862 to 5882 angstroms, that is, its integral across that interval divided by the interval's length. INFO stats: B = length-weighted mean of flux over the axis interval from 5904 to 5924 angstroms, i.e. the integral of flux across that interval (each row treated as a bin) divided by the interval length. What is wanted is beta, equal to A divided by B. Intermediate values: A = 0.766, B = 0.748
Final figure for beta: 1.02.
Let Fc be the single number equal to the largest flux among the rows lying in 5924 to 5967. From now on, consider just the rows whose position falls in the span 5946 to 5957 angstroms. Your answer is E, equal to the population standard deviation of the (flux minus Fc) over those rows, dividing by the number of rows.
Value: 0.023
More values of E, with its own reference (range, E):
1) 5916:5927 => 0.021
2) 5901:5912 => 0.019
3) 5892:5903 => 0.035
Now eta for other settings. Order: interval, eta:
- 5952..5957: 0.0482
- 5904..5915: 0.0136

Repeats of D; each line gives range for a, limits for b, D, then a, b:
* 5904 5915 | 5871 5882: 0.99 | 0.756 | 0.766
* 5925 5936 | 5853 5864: 1.01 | 0.783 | 0.773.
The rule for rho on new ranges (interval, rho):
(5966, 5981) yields 1.58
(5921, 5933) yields 1.57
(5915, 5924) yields 1.49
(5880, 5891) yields 1.54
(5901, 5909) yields 1.57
